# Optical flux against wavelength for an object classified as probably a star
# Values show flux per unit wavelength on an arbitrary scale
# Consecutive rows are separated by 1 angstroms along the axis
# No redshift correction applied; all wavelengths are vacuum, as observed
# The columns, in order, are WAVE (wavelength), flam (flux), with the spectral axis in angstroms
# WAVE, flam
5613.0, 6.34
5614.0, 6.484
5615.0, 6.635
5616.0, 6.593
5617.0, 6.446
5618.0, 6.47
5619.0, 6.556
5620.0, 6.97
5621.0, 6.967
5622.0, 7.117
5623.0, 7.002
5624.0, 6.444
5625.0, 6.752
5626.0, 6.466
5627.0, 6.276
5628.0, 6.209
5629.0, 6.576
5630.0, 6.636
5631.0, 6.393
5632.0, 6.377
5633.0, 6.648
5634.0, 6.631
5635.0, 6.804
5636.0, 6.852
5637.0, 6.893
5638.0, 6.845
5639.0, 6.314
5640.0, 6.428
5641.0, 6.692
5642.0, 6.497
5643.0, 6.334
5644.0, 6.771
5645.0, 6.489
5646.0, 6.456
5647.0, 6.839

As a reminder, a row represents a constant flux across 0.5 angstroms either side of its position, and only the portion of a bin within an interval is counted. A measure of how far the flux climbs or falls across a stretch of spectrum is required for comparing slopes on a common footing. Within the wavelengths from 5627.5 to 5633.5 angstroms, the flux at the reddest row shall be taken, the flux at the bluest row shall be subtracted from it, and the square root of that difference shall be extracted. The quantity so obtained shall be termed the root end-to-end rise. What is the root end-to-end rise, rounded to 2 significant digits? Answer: 0.66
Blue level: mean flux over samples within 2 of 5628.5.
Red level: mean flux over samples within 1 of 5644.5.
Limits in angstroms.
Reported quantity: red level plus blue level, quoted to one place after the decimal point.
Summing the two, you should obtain 13.1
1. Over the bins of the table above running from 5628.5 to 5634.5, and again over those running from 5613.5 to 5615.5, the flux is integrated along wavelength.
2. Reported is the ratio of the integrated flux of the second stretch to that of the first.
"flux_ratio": 0.33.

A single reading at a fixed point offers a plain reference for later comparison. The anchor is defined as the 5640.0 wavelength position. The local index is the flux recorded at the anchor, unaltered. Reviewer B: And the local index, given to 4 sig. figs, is 6.428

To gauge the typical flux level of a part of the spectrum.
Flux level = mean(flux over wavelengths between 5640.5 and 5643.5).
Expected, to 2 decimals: 6.51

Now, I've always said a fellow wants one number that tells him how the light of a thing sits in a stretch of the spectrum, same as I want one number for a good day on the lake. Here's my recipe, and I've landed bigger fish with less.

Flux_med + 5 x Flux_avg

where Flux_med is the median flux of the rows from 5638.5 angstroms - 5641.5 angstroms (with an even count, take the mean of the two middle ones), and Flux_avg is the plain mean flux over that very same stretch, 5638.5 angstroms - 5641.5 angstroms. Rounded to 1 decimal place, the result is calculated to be 38.8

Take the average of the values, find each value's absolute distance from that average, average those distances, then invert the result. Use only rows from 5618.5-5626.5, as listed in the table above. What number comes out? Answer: 4.4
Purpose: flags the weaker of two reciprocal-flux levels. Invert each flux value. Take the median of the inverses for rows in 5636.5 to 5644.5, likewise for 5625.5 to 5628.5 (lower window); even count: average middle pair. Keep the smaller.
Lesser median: 0.152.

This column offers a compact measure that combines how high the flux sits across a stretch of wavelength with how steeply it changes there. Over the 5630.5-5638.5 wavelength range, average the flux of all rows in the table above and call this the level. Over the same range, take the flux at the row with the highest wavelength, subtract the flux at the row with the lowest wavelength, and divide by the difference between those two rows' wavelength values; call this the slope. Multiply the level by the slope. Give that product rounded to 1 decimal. 0.4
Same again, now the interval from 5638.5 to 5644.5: 0.6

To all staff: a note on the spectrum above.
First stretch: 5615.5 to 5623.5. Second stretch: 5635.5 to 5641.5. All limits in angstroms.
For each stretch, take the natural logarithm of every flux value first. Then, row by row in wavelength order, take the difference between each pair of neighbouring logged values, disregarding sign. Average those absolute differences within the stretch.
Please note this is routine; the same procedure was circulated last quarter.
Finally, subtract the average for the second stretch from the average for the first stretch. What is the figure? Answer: -0.011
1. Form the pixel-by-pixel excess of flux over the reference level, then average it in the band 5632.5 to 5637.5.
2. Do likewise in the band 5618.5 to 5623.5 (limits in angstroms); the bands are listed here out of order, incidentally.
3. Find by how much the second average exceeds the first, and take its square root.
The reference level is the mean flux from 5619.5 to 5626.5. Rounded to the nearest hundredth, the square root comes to 0.40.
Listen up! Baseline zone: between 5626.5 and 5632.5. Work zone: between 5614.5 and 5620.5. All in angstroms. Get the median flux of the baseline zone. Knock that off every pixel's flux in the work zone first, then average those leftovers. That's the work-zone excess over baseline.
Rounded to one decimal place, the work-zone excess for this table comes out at 0.2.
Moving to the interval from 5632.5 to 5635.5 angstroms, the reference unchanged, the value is 0.3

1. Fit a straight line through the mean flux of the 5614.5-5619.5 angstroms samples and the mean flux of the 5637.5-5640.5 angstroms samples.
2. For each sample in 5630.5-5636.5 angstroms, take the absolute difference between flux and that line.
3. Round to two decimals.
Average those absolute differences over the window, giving 0.18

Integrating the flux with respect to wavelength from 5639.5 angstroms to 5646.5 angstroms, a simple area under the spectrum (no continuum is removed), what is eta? 45.7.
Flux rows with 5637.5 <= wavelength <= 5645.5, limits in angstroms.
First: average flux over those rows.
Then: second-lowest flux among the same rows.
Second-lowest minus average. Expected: -0.21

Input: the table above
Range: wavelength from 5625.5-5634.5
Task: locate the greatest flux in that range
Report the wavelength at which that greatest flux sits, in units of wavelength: 5633.0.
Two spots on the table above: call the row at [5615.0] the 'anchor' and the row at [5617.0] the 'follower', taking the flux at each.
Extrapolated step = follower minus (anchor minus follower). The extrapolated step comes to 6.3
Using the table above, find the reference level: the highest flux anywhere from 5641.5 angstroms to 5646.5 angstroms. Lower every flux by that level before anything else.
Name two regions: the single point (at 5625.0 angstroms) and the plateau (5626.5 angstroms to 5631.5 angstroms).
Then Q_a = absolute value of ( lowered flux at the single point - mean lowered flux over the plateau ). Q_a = 0.33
